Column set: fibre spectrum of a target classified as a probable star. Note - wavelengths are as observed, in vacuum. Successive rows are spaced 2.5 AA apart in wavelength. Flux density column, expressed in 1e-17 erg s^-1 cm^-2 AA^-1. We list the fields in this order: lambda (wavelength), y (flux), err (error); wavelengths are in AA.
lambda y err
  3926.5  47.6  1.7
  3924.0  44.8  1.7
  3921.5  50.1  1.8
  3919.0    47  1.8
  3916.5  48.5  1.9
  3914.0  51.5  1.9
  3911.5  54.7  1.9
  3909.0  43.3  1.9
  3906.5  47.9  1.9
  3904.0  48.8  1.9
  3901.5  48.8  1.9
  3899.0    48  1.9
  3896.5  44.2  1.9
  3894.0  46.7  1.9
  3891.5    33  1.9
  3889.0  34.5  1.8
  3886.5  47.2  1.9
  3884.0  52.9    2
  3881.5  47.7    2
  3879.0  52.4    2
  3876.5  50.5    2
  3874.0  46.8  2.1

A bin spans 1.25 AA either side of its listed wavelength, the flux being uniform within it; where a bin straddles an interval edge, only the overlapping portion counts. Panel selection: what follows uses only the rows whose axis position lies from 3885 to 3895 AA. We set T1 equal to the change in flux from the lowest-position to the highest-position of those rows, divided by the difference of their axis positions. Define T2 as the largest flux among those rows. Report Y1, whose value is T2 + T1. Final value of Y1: 47.1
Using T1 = -0.1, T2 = 47.2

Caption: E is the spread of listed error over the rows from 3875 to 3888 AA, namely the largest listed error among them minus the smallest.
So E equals 0.10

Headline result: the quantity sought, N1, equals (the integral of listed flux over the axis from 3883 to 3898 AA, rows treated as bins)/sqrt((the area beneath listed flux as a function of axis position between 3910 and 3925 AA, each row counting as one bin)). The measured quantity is 23.7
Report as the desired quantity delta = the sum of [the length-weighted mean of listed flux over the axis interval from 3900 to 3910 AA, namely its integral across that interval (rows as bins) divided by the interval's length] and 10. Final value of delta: 57.3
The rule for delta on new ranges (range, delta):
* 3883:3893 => 51.7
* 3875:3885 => 60.7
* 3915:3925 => 57.8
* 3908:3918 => 59.6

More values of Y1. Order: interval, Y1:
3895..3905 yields 49.4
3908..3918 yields 55.4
